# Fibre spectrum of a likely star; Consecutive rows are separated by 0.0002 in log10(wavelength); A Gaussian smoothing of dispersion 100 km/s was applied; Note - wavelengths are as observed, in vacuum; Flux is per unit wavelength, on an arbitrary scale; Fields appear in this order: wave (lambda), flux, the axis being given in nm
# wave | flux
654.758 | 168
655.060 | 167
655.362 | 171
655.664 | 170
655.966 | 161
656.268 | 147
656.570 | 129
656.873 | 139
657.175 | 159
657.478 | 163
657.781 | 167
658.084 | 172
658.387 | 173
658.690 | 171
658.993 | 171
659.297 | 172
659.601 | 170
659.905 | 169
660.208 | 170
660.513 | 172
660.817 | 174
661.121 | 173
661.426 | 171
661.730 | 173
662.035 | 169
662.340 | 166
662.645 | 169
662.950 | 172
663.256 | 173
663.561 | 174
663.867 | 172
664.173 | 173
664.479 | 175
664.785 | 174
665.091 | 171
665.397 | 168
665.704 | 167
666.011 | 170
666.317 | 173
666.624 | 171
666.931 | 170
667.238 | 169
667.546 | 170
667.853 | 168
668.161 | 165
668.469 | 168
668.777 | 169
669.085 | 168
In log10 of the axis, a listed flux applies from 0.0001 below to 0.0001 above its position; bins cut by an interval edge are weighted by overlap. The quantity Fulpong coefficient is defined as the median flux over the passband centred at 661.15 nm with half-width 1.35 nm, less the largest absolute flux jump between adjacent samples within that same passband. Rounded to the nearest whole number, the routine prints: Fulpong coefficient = 167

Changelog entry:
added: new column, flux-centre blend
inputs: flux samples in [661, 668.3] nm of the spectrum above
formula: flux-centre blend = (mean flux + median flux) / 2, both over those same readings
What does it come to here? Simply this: 170.8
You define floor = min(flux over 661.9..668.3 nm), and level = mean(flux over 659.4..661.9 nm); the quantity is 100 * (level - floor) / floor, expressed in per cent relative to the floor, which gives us 3.9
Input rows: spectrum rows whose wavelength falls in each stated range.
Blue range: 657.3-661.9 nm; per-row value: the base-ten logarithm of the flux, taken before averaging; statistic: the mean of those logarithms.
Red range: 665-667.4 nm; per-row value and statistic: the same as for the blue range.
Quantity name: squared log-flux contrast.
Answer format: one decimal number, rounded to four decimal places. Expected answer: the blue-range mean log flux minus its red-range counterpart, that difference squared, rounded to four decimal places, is 0.0000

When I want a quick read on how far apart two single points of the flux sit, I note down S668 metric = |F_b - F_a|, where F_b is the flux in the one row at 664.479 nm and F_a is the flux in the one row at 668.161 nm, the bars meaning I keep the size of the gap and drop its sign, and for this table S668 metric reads 10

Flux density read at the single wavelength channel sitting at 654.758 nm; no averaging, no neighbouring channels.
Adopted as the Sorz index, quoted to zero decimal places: 168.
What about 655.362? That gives 171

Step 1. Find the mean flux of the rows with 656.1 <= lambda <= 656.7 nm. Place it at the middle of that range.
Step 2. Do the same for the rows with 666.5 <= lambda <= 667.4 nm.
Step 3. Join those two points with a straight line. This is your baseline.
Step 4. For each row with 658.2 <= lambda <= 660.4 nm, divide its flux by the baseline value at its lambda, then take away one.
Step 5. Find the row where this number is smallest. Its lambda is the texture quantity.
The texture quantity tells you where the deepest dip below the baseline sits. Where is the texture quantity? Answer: 660.208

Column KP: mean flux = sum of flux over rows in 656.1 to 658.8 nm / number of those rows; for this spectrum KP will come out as 158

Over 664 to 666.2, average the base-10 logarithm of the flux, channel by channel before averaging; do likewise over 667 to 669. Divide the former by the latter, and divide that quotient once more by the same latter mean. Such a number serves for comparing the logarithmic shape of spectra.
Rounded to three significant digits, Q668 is 0.451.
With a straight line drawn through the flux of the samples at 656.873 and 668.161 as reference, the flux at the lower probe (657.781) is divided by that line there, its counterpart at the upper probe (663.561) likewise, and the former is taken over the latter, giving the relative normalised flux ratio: 1.05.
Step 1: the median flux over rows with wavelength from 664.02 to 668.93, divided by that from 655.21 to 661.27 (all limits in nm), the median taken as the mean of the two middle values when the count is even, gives 1.00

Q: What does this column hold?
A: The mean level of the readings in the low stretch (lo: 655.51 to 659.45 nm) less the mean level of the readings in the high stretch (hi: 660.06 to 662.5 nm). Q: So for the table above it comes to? -10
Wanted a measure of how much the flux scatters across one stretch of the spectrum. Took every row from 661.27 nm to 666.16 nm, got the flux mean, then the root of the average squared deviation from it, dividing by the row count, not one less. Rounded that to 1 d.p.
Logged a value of 2.6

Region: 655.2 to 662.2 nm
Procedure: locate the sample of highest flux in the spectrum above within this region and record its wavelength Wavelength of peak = 660.817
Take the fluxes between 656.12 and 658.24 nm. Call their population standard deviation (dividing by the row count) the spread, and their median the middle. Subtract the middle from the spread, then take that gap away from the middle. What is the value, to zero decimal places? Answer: 303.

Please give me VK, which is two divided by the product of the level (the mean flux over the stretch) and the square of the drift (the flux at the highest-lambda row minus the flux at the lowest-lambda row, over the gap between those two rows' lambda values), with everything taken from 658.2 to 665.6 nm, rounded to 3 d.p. 0.023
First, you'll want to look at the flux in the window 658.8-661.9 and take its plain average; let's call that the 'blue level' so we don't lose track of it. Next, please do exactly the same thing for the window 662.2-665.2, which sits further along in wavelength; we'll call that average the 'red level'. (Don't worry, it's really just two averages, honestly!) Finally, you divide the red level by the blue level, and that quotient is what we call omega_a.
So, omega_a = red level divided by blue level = 1.00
